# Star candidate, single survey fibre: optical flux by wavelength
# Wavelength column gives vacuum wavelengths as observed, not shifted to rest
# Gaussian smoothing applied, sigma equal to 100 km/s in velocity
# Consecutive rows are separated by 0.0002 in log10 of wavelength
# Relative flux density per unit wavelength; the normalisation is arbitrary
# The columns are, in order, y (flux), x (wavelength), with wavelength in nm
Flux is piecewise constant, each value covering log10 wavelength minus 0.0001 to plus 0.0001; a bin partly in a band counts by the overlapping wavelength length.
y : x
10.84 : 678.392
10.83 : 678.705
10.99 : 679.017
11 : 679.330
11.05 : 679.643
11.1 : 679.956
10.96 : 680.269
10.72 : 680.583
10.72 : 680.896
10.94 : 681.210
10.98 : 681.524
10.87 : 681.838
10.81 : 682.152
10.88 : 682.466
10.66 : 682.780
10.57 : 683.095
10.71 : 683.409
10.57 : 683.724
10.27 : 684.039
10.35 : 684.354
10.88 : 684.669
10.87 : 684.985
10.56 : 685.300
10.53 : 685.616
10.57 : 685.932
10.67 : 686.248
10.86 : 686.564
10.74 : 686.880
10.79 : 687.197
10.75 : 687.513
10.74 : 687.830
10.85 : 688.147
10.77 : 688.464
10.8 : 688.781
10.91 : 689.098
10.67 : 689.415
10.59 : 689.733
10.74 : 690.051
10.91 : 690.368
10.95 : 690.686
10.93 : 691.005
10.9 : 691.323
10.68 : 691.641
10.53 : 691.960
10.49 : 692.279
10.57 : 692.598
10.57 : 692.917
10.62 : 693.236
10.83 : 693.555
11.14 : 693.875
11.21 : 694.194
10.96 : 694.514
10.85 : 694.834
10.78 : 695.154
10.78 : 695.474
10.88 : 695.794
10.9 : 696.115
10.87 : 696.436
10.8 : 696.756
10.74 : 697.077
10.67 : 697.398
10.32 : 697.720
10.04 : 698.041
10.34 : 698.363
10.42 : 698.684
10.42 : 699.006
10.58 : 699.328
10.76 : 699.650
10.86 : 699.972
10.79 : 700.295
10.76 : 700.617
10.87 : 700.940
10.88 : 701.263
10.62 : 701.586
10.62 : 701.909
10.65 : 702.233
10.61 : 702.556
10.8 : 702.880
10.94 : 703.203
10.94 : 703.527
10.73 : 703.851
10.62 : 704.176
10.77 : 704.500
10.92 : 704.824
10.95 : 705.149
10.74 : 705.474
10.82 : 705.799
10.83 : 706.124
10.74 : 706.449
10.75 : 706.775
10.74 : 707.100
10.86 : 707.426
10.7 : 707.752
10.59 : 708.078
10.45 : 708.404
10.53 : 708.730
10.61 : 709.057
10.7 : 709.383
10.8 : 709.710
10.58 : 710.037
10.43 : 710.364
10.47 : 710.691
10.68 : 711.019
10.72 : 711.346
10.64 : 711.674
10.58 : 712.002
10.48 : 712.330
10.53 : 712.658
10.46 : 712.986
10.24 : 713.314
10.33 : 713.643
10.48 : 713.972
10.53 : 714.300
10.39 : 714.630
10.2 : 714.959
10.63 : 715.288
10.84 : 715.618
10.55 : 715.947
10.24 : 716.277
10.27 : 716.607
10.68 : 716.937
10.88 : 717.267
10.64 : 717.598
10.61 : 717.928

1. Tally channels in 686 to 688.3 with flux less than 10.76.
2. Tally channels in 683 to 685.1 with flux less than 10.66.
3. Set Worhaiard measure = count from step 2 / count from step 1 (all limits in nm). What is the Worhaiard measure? 1.00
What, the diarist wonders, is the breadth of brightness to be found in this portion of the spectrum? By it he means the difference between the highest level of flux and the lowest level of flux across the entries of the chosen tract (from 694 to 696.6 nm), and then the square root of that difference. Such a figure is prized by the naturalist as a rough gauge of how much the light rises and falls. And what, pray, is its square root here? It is 0.66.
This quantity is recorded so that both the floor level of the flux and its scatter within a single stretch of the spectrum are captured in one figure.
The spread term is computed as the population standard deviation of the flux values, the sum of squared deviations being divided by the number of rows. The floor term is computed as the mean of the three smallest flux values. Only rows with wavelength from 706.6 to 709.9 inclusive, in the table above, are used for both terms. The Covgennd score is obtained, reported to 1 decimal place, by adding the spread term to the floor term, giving 10.6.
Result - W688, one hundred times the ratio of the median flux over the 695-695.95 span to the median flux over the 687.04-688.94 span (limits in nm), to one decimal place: 100.0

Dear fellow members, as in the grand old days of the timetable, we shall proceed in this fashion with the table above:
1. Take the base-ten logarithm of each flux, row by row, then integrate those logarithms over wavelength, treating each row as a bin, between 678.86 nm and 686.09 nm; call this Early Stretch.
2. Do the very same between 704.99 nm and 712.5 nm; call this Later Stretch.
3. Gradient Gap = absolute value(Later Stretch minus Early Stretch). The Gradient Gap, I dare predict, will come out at 0.26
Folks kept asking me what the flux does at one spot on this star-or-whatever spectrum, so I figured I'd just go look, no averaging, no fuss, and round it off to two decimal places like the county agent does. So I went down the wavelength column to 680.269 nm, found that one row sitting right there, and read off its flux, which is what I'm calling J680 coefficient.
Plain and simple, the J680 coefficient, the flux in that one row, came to 10.96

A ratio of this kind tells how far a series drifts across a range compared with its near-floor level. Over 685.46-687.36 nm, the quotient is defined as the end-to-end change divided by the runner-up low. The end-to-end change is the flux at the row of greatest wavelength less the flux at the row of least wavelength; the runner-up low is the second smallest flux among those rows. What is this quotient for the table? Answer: 0.025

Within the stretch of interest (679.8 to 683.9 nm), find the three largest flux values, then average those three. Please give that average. 11.0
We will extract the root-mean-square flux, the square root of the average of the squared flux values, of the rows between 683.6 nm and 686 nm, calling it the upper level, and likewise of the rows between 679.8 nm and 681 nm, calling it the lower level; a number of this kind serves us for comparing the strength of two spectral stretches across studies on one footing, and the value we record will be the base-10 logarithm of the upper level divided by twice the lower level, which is -0.313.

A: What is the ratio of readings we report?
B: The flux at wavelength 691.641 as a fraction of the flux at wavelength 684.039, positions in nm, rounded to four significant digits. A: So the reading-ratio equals 1.040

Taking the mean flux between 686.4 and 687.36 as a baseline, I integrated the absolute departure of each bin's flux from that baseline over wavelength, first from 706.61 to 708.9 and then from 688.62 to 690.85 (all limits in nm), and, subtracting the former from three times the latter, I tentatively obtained 0.4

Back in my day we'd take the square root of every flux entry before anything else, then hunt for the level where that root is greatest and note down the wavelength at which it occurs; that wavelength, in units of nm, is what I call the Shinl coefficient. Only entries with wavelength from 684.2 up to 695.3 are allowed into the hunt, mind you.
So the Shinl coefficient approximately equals 694.194 nm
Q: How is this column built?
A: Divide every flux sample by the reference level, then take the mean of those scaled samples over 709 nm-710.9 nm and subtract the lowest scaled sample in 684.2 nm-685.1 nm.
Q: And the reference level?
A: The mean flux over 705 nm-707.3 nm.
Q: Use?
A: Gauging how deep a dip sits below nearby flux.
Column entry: 0.023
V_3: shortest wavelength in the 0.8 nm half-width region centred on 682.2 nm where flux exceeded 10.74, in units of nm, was 681.524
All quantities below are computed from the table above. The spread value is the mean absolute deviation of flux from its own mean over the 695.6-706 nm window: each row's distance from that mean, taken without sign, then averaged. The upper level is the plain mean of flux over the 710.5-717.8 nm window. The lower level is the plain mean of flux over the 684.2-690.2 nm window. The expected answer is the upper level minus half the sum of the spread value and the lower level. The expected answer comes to 5.08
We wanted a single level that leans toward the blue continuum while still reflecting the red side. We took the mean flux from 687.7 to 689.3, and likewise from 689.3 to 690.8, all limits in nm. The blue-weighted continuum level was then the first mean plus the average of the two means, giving 21.6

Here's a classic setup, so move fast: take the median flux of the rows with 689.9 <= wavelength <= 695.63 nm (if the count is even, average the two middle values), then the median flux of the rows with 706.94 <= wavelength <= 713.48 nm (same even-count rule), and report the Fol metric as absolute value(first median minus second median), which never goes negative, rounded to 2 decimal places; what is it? 0.22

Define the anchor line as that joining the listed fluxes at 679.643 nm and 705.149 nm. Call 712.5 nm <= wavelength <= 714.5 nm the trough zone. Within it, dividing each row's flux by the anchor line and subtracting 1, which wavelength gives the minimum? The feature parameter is 713.314 nm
